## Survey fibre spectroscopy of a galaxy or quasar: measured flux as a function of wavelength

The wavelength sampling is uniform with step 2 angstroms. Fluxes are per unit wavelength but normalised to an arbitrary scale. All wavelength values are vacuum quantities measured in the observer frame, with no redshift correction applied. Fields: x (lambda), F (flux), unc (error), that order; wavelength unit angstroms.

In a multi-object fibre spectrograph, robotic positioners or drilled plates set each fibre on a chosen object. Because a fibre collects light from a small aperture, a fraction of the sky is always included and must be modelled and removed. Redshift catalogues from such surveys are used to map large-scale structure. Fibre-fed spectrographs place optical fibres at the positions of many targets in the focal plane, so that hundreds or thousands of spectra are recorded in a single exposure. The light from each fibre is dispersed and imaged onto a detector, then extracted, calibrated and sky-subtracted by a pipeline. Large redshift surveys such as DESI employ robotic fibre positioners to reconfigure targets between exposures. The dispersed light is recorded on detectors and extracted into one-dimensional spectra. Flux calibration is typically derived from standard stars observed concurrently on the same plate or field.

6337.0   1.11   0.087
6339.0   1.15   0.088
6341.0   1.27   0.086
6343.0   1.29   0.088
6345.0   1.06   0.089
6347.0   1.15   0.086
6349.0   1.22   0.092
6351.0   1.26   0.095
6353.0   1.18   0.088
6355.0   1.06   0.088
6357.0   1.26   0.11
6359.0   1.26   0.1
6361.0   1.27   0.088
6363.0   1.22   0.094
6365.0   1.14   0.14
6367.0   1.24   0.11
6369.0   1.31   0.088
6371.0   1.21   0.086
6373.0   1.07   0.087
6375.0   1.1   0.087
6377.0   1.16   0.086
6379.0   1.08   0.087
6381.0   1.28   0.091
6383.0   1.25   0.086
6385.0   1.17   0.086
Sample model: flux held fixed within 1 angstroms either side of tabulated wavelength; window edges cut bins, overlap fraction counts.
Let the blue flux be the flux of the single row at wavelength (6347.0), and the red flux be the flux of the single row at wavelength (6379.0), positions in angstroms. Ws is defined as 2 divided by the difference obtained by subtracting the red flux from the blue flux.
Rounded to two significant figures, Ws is 29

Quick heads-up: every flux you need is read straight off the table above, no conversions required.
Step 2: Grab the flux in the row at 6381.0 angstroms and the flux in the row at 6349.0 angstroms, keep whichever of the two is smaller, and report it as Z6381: 1.22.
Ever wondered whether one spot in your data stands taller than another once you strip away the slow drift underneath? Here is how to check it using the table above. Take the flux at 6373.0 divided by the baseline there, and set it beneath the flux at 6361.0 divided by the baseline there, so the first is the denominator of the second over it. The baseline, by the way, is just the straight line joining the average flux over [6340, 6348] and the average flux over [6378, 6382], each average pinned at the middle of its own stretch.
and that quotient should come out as 1.18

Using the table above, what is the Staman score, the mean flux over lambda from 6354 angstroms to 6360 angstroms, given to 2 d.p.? 1.19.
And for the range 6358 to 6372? 1.24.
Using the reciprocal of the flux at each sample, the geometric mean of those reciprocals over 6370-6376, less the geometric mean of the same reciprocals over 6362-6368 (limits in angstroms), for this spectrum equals 0.055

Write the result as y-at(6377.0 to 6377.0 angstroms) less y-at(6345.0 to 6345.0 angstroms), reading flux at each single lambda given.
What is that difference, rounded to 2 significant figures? 0.10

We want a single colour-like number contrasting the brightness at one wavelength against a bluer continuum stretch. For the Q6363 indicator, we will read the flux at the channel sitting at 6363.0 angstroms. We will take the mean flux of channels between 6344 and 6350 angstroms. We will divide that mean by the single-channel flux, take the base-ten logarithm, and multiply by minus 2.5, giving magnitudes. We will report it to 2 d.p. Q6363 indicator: 0.07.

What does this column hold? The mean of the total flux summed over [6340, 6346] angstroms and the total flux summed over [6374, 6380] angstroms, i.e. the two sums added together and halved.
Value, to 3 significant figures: 3.48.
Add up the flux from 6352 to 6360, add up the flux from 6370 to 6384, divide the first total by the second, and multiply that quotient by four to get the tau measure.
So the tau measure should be 2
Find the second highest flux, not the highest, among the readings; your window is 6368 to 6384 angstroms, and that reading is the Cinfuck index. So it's 1.28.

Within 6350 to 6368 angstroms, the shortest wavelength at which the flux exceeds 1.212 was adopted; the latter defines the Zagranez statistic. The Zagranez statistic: 6351.0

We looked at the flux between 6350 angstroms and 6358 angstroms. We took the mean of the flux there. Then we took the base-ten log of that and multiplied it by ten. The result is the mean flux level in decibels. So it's 0.8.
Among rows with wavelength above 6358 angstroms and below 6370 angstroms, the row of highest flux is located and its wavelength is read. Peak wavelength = 6369.0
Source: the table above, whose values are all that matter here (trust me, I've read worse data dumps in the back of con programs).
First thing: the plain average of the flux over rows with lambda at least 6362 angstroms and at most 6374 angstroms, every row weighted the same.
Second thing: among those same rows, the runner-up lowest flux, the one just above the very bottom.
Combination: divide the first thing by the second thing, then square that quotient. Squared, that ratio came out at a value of 1.10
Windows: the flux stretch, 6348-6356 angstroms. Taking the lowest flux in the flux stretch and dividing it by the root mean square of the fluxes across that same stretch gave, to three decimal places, 0.897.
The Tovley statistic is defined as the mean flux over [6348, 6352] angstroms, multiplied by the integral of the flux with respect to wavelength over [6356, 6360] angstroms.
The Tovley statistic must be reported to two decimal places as 6.25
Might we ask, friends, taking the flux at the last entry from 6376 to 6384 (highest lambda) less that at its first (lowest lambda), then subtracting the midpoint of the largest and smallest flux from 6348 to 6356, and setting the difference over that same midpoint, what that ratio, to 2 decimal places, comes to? -0.92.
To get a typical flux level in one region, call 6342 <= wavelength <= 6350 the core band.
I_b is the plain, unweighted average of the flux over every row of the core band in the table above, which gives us 1.18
